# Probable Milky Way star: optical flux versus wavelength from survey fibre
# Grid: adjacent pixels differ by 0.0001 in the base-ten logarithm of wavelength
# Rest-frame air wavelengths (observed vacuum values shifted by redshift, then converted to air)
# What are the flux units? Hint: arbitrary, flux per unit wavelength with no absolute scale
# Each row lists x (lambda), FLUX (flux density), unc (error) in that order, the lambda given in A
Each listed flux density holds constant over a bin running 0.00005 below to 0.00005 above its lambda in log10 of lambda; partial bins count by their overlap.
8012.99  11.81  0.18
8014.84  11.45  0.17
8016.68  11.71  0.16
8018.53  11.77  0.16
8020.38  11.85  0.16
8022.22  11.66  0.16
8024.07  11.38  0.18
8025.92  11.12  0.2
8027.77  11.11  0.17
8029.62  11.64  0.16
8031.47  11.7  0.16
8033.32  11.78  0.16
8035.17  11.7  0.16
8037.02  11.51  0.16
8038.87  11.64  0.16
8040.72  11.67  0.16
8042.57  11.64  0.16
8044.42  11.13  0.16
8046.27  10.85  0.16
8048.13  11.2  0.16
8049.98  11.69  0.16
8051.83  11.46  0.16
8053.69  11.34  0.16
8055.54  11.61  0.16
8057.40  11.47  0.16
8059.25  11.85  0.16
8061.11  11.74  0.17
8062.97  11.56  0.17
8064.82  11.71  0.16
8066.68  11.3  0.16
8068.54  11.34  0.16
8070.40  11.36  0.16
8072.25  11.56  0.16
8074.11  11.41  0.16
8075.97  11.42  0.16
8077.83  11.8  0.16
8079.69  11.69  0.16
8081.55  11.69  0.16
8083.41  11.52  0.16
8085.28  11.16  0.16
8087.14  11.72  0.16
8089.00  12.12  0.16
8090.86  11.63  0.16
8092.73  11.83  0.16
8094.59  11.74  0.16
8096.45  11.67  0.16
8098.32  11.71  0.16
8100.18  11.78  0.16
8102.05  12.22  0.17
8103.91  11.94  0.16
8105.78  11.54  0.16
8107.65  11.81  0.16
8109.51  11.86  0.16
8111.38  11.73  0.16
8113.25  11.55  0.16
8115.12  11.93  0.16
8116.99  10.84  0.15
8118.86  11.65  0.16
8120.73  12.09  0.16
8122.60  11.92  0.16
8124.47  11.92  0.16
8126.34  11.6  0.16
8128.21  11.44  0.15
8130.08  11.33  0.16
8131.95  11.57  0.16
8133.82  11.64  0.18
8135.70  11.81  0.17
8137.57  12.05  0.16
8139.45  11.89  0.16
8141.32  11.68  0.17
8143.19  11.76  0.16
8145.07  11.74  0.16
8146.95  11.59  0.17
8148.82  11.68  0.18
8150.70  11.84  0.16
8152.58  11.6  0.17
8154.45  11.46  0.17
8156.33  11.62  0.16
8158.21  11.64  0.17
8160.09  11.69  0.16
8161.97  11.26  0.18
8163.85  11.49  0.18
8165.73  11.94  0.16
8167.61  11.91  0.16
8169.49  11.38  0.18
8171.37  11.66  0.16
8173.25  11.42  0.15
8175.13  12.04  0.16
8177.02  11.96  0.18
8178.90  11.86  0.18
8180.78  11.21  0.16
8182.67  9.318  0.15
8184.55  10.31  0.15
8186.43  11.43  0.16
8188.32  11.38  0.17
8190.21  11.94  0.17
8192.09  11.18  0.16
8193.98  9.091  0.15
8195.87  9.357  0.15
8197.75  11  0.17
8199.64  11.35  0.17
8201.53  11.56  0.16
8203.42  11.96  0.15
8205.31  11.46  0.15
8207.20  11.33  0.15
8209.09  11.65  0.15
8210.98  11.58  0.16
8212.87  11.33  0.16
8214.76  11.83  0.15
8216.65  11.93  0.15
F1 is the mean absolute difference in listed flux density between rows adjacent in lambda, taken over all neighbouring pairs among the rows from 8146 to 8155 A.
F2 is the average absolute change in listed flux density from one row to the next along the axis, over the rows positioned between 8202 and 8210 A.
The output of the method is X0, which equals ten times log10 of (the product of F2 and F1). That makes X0 -13.0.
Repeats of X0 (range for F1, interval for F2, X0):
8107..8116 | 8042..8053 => -11.6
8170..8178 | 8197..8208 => -10.0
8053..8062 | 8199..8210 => -11.5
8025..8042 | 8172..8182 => -13.0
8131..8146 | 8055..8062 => -15.5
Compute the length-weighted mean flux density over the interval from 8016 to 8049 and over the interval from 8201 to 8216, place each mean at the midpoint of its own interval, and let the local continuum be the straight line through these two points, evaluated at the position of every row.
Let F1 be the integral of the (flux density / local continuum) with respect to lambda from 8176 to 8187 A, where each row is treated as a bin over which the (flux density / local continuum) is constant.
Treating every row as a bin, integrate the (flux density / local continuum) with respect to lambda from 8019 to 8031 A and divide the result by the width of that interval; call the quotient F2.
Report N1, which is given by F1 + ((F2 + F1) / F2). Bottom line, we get 21.9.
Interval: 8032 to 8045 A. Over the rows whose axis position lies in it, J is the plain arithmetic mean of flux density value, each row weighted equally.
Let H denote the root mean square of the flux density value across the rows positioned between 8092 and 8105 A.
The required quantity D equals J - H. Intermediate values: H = 11.8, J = 11.58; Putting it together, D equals -0.26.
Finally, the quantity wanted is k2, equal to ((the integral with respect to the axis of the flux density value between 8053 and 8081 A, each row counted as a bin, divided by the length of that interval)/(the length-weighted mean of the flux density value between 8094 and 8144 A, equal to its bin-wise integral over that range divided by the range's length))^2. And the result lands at 0.970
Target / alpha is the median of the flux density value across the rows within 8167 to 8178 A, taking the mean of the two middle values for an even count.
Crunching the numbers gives 11.8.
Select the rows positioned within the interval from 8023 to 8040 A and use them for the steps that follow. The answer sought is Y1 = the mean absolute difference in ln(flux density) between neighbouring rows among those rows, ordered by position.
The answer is 0.015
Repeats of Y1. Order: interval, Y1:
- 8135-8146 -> 0.012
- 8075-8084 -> 0.014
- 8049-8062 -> 0.018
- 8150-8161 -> 0.010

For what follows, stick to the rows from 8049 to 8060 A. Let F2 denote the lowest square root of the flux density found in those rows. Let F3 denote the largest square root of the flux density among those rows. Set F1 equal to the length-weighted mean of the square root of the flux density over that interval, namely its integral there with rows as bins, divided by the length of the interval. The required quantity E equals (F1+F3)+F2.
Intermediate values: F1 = 3.402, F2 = 3.37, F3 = 3.442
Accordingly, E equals 10.2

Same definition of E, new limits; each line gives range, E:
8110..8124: 10.2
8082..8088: 10.1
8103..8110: 10.3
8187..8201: 9.8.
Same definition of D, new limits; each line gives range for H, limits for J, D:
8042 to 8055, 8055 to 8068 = 0.27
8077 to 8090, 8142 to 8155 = -0.01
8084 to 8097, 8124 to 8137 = -0.08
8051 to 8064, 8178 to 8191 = -0.51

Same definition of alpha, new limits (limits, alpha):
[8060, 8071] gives 11.5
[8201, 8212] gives 11.6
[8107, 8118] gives 11.8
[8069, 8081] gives 11.5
